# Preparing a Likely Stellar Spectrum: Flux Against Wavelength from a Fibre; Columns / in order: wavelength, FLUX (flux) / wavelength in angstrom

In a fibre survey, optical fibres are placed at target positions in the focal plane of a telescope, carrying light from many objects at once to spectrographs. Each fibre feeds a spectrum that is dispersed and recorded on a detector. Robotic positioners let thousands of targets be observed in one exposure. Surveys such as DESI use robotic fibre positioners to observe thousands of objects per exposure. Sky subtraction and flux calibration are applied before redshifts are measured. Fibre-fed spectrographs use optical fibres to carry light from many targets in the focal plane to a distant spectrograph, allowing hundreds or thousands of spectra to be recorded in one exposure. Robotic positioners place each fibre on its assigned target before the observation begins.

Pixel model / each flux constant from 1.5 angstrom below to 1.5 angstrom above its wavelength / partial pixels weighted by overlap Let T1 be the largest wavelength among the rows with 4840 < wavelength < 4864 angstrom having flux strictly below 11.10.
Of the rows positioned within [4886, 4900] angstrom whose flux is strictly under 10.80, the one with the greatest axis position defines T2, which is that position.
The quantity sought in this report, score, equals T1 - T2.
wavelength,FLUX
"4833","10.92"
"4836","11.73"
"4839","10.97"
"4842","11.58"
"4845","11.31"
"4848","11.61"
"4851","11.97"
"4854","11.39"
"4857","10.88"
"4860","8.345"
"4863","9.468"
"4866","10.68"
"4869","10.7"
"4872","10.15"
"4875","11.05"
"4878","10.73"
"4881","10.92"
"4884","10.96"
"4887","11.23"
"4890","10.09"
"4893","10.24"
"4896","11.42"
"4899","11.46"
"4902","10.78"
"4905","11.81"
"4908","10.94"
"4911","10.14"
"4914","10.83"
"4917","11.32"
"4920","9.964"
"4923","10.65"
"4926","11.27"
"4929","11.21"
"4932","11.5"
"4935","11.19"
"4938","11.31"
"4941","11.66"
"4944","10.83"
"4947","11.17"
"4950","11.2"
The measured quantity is -30 angstrom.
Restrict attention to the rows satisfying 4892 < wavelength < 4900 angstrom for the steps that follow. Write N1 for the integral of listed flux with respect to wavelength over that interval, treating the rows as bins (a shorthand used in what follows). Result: 89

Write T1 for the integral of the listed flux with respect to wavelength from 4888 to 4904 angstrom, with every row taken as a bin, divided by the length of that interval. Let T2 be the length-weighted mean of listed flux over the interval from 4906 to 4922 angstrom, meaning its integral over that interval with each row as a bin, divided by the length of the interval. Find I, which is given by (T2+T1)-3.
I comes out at 18.5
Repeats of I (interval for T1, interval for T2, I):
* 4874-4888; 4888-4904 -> 18.8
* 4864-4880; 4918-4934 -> 18.6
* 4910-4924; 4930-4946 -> 18.9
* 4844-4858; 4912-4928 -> 19.3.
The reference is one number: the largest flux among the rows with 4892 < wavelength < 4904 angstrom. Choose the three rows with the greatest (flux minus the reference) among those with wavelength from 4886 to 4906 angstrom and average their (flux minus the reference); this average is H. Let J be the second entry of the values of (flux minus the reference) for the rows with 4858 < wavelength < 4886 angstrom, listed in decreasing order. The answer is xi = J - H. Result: -0.6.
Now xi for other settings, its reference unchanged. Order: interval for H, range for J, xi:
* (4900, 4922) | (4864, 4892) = -0.3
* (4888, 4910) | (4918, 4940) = -0.3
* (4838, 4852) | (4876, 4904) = -0.3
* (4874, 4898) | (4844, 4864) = 0.4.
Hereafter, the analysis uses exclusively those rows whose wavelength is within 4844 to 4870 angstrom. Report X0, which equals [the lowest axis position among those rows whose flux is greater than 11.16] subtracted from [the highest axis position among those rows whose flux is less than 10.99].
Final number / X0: 24 angstrom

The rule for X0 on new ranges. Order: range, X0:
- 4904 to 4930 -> 18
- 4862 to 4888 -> -3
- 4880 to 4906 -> 15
